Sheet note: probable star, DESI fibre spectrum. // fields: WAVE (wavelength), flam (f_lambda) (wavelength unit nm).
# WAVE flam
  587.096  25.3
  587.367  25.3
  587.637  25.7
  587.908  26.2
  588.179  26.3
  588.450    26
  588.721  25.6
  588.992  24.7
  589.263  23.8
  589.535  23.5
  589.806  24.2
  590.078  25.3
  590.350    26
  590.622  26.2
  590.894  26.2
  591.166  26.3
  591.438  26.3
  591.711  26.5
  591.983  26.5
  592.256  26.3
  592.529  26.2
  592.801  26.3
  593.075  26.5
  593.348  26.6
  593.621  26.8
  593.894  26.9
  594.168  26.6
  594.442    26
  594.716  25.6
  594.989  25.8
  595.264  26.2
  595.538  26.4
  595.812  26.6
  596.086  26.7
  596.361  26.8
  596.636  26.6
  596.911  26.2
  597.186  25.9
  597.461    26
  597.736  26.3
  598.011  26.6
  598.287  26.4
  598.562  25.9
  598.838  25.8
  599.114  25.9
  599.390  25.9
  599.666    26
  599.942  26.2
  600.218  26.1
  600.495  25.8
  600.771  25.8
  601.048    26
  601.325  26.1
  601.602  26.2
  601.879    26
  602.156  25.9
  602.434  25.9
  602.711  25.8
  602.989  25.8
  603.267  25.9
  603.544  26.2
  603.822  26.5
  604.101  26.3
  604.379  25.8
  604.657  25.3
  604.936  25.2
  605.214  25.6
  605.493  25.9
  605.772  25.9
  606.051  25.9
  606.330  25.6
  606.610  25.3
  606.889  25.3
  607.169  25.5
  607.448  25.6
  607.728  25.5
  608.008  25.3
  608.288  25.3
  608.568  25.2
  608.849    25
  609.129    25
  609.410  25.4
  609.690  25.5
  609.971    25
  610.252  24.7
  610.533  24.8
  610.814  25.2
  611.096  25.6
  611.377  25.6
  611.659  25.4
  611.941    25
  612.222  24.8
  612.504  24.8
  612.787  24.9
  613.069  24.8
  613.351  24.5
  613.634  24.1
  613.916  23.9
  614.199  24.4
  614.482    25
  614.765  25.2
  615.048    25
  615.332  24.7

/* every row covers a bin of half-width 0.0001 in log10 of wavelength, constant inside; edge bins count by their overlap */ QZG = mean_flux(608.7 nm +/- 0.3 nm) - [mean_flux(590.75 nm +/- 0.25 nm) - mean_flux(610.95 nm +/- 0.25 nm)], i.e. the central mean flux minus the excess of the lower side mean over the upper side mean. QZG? 24.3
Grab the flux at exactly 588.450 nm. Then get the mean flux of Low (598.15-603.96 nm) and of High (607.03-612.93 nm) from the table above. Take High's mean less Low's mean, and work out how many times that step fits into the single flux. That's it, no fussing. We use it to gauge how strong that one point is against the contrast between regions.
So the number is -32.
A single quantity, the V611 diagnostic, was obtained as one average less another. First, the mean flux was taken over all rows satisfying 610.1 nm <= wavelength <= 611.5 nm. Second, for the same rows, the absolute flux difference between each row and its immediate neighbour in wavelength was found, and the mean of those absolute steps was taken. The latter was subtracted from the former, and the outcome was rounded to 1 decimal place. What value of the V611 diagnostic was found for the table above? 25.0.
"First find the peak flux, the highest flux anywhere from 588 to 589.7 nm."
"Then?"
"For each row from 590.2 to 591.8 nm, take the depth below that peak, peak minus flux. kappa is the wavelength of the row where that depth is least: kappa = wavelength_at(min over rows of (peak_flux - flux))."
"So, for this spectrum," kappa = 591.711 nm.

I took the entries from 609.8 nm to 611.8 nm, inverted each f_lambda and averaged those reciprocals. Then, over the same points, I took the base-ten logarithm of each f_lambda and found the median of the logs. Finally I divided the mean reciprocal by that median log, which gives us 0.0283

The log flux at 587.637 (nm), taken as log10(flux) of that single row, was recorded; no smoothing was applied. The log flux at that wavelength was 1.41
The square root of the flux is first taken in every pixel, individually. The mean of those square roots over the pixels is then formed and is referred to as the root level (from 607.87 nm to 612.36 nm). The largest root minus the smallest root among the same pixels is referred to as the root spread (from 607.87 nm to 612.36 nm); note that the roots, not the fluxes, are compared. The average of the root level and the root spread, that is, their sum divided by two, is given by 2.554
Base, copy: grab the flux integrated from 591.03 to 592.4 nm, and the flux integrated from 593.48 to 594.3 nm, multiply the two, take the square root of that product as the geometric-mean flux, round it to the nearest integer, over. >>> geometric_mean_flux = 28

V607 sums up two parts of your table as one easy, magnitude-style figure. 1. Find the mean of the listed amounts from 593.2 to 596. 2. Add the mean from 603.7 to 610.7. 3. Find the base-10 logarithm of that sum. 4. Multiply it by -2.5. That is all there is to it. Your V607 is -4.29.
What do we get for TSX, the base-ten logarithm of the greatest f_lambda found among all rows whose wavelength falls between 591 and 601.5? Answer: 1.430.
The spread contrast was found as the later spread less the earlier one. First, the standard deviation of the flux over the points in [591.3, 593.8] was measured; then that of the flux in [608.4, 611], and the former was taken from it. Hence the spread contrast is 0.07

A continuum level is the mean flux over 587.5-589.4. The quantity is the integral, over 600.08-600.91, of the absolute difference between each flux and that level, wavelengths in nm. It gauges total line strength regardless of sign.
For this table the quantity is 0.36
